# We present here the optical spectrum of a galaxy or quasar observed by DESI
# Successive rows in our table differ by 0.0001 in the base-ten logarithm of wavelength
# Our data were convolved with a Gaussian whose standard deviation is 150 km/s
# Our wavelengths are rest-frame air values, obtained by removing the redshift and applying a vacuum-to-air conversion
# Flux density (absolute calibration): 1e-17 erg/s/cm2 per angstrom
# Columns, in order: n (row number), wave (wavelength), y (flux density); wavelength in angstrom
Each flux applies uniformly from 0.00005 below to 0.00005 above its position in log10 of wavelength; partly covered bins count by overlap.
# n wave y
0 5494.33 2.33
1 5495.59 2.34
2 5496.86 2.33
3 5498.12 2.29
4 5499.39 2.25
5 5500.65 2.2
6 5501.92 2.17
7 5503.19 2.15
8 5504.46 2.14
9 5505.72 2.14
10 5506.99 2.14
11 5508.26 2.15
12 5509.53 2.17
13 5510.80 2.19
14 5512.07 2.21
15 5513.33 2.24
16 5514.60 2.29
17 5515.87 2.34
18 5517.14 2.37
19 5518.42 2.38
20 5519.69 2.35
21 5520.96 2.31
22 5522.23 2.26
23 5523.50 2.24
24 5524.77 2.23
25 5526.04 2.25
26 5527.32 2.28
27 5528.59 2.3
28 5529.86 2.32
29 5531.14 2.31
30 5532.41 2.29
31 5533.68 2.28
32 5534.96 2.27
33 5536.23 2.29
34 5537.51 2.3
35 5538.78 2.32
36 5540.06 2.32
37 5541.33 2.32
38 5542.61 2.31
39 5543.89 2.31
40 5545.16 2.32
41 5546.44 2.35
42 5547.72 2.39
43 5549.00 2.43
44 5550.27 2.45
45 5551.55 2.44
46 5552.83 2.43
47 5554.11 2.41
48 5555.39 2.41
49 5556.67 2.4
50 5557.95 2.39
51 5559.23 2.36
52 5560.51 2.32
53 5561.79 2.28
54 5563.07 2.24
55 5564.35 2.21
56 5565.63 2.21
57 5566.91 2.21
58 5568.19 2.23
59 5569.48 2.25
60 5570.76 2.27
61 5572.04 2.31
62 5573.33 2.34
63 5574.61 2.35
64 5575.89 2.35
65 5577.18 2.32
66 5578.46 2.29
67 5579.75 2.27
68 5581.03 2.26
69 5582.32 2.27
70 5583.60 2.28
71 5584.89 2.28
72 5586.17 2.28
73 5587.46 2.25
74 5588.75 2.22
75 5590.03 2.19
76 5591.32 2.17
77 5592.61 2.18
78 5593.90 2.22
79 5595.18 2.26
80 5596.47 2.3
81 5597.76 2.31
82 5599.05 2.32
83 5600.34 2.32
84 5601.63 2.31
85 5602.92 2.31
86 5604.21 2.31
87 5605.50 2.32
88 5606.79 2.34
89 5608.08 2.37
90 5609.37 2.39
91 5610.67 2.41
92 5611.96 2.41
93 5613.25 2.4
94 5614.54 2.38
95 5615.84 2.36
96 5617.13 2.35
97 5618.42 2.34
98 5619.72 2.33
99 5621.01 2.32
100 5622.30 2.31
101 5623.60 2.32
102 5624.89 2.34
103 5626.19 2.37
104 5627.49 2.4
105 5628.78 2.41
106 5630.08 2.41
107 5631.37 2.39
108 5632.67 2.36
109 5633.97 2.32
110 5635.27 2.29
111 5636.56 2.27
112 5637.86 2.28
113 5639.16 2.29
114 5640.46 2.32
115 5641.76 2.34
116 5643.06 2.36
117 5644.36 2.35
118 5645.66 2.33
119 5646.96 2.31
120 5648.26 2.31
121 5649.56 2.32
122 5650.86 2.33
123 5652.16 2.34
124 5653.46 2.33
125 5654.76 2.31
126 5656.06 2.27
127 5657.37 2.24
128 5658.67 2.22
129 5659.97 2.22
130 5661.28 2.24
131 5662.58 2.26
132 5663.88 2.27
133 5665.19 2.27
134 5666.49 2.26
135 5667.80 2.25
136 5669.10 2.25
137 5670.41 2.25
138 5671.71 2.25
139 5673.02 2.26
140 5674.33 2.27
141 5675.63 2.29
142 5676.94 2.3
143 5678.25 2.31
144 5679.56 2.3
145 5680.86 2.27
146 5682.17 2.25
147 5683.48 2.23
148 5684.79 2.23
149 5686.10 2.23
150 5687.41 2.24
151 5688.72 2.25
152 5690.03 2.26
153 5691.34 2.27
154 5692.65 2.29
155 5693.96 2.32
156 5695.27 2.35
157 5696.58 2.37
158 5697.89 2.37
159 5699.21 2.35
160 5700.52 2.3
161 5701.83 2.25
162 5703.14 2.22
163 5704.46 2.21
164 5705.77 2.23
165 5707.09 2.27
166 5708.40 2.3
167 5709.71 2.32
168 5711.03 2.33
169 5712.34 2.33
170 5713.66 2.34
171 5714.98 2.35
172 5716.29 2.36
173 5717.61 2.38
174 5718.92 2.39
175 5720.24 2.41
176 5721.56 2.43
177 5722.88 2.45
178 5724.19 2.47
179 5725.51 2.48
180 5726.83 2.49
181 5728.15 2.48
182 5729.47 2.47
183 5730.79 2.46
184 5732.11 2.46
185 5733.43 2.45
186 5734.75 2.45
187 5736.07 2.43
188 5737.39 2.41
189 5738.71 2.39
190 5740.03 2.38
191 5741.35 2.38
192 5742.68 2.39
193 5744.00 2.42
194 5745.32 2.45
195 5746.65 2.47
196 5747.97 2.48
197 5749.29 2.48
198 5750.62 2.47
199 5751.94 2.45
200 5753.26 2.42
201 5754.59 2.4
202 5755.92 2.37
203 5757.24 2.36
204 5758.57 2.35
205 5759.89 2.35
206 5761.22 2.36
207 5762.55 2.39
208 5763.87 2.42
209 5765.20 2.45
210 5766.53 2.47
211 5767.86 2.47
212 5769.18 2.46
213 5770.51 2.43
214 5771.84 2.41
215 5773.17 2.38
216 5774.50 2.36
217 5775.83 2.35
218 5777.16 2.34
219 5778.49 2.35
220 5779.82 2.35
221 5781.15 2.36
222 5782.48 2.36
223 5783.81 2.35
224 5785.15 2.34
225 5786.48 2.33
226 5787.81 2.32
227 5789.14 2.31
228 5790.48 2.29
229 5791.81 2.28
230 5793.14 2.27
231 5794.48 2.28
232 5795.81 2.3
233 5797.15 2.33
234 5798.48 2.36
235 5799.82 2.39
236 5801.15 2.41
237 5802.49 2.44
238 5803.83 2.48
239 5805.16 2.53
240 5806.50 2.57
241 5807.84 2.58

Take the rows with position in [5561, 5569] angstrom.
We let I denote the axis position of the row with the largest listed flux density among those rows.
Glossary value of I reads 5561.79 angstrom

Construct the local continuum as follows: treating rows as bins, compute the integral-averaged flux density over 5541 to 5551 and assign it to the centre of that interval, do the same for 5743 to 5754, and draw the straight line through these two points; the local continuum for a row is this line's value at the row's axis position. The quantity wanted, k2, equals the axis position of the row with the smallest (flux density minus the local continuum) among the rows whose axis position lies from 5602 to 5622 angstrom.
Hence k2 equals 5604.21 angstrom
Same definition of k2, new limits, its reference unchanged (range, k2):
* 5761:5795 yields 5793.14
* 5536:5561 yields 5536.23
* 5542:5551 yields 5543.89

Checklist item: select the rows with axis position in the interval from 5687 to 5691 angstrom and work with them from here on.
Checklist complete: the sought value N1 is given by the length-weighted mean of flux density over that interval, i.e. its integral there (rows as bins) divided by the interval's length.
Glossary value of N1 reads 2.25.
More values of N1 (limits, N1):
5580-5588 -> 2.27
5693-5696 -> 2.33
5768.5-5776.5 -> 2.40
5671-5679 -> 2.28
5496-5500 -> 2.29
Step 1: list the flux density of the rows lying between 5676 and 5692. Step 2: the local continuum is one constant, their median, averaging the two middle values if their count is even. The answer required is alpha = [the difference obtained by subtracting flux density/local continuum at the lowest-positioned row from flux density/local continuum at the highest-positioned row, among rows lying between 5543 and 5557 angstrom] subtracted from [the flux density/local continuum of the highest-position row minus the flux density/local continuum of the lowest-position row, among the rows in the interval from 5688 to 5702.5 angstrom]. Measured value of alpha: -0.040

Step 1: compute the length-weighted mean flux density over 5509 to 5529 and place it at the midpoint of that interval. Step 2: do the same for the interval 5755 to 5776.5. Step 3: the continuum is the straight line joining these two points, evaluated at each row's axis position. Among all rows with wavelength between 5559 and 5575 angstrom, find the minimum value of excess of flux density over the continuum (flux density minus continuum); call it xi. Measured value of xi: -0.09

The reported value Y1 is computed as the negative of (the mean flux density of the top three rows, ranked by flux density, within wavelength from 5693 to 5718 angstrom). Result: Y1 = -2.37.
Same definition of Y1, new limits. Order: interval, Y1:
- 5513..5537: -2.37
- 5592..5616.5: -2.41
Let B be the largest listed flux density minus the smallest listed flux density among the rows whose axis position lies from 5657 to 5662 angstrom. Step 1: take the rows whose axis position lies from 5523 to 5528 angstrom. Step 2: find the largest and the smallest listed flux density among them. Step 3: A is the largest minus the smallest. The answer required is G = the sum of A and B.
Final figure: 0.070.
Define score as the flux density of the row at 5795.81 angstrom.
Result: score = 2.3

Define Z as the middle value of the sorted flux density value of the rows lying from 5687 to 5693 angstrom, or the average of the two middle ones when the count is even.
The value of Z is 2.26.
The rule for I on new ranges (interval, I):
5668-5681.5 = 5678.25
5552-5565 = 5552.83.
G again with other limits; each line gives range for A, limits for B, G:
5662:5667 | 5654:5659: 0.100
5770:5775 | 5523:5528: 0.120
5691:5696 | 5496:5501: 0.210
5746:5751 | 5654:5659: 0.100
